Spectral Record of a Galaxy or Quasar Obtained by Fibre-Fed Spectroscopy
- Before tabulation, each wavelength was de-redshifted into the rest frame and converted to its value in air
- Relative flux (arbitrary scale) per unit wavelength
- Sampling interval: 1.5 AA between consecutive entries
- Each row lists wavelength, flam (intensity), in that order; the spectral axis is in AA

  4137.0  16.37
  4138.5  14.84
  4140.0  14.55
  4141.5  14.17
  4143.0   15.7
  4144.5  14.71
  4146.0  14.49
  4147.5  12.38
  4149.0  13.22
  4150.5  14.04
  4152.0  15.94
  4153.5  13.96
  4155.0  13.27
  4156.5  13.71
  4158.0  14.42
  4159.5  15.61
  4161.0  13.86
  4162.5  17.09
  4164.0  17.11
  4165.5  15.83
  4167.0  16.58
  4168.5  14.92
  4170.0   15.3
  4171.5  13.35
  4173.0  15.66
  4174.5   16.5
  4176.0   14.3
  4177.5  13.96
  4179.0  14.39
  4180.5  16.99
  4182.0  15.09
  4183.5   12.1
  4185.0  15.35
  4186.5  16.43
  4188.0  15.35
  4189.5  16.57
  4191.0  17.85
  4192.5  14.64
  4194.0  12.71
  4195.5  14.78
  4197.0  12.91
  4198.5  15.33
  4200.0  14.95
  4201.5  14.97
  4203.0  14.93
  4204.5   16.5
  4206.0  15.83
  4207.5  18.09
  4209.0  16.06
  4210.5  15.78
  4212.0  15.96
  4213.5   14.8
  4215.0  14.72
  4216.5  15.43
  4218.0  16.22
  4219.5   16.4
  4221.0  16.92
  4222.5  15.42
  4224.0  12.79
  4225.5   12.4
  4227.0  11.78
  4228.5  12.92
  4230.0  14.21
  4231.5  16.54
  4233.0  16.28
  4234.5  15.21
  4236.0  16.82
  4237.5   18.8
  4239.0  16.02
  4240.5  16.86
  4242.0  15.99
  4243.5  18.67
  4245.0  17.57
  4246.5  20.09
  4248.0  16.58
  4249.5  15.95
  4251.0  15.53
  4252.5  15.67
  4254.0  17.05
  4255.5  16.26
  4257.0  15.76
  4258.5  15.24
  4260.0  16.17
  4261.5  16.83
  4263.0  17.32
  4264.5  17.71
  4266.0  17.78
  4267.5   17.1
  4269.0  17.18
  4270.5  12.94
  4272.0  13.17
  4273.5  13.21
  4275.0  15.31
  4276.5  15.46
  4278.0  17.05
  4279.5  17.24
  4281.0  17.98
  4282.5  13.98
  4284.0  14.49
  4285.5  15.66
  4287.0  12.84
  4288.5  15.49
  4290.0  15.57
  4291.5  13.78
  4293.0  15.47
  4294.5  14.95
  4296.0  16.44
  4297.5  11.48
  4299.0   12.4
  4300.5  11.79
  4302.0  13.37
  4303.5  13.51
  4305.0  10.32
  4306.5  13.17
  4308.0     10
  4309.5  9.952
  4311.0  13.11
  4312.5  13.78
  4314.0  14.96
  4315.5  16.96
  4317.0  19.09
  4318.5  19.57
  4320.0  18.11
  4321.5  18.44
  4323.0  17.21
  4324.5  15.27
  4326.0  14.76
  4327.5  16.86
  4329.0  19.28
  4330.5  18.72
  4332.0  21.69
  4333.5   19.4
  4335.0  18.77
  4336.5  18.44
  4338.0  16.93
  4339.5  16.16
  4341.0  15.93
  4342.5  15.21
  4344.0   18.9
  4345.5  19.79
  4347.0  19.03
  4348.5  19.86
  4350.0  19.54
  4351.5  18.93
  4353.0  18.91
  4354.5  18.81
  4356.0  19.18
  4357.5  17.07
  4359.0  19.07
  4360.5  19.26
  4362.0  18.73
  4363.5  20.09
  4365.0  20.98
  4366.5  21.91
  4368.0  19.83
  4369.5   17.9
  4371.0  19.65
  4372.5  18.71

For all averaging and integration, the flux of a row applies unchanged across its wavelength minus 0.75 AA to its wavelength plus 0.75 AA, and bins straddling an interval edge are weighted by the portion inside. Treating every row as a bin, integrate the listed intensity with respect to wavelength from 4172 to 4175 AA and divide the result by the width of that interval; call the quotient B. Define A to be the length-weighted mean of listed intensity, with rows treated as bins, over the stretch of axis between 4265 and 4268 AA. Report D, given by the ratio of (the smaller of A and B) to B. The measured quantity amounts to 1.00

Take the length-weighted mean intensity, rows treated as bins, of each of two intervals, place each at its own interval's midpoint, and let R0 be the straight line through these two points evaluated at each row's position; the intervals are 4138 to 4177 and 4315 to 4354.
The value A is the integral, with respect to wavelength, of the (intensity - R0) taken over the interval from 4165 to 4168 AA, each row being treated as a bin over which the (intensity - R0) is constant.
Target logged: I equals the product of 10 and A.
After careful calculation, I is 34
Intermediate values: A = 3.4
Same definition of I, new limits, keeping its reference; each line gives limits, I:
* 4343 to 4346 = 19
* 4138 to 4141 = 5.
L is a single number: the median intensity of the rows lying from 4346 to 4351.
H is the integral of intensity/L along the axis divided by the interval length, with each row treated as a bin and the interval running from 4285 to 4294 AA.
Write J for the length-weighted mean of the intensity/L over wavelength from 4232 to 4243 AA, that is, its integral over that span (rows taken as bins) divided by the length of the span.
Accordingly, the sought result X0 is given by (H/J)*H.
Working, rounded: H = 0.76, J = 0.85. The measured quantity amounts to 0.67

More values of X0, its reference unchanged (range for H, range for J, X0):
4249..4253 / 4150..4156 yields 0.88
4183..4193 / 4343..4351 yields 0.64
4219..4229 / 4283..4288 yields 0.70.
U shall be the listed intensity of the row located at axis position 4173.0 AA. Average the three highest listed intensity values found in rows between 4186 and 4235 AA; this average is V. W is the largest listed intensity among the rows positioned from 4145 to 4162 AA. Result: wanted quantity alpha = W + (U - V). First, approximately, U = 15.66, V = 17.6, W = 15.94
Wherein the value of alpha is 14.0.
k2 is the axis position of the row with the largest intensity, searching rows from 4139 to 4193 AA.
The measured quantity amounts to 4191.0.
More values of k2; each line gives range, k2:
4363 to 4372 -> 4366.5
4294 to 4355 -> 4332.0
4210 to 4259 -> 4246.5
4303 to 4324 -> 4318.5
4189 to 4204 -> 4191.0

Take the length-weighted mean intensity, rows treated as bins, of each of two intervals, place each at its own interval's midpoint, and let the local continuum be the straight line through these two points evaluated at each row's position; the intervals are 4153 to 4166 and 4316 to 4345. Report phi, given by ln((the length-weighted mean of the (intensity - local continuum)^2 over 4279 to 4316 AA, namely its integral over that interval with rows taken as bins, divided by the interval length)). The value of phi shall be 2.8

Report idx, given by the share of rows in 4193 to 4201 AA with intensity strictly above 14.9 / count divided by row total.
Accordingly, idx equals 0.4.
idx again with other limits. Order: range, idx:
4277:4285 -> 0.6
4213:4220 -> 0.6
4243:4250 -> 1.0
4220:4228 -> 0.4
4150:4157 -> 0.2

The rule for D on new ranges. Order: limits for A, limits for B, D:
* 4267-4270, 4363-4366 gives 0.81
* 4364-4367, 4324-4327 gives 1.00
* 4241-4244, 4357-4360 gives 0.94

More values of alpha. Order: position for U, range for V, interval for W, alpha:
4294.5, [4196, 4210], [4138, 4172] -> 15.2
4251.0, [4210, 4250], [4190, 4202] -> 14.2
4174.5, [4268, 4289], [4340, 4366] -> 20.0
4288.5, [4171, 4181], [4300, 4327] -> 18.7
